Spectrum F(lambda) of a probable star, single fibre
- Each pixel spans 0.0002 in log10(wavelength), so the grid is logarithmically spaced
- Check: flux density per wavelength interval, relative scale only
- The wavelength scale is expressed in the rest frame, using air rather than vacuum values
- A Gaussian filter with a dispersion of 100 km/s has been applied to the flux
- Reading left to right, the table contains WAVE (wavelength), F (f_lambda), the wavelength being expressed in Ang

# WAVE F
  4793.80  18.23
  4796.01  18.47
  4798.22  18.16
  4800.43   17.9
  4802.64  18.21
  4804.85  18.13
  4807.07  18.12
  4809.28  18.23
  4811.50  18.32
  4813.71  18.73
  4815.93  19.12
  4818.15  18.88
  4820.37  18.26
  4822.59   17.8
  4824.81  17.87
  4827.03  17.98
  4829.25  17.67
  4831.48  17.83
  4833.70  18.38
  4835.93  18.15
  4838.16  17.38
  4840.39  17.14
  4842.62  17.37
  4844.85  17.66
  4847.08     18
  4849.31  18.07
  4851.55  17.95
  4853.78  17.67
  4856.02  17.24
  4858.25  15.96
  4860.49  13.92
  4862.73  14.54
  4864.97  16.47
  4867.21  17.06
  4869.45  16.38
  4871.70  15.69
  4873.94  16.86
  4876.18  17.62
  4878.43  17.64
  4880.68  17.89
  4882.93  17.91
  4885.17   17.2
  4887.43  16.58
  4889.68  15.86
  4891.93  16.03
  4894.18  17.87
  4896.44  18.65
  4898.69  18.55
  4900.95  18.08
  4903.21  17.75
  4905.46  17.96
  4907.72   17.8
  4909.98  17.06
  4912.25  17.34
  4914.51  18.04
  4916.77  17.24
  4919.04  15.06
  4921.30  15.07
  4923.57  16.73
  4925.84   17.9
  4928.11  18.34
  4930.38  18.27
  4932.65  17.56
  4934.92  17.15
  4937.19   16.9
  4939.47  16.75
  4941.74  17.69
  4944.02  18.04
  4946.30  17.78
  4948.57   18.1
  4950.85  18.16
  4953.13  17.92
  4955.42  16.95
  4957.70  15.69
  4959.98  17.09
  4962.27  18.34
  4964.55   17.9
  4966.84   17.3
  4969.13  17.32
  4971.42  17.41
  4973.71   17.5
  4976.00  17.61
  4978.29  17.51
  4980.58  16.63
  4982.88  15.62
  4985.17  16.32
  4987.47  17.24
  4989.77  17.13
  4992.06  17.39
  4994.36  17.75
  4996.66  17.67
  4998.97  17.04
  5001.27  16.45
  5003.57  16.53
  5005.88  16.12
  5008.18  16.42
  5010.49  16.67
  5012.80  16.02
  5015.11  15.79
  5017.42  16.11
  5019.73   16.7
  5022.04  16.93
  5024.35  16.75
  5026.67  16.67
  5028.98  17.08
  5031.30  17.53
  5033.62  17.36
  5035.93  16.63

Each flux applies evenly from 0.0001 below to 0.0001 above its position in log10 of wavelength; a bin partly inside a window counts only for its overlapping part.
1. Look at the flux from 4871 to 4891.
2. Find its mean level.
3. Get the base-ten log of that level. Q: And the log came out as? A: 1.23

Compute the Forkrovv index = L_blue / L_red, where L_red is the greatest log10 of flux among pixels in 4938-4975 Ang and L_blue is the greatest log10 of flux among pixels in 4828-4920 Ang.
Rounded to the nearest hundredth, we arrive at 1.01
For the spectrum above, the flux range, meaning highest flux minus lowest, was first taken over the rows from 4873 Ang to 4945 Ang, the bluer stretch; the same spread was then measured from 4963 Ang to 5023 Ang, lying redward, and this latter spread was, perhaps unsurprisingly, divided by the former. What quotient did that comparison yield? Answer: 0.64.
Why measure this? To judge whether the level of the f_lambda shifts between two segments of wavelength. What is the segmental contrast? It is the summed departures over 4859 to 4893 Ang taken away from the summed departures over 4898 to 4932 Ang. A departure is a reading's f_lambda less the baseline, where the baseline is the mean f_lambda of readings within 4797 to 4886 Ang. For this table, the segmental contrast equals 14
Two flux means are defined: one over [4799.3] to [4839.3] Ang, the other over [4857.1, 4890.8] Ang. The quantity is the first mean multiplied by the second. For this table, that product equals 300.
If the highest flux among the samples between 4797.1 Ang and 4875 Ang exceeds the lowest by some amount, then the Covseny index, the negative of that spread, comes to -5.2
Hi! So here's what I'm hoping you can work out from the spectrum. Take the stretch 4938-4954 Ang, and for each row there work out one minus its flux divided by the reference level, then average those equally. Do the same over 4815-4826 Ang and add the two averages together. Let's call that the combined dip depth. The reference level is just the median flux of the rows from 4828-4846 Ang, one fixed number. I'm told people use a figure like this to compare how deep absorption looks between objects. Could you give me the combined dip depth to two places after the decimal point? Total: -0.05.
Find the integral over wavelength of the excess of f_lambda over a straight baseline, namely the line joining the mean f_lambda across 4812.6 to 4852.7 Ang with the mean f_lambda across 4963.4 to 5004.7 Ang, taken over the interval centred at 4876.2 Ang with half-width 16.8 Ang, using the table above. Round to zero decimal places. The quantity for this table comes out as -42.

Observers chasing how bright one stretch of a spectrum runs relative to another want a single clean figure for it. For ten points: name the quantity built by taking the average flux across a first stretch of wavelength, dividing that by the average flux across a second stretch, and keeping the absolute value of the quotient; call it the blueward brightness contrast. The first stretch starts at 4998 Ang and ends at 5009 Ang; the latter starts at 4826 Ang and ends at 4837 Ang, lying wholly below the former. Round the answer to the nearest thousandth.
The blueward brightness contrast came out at 0.917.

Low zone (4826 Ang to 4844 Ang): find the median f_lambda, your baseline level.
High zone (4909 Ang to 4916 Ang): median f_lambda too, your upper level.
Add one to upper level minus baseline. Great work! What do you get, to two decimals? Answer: 0.59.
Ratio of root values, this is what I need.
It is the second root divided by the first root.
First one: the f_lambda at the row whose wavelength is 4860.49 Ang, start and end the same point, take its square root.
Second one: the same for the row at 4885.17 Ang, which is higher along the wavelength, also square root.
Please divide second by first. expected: 1.11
